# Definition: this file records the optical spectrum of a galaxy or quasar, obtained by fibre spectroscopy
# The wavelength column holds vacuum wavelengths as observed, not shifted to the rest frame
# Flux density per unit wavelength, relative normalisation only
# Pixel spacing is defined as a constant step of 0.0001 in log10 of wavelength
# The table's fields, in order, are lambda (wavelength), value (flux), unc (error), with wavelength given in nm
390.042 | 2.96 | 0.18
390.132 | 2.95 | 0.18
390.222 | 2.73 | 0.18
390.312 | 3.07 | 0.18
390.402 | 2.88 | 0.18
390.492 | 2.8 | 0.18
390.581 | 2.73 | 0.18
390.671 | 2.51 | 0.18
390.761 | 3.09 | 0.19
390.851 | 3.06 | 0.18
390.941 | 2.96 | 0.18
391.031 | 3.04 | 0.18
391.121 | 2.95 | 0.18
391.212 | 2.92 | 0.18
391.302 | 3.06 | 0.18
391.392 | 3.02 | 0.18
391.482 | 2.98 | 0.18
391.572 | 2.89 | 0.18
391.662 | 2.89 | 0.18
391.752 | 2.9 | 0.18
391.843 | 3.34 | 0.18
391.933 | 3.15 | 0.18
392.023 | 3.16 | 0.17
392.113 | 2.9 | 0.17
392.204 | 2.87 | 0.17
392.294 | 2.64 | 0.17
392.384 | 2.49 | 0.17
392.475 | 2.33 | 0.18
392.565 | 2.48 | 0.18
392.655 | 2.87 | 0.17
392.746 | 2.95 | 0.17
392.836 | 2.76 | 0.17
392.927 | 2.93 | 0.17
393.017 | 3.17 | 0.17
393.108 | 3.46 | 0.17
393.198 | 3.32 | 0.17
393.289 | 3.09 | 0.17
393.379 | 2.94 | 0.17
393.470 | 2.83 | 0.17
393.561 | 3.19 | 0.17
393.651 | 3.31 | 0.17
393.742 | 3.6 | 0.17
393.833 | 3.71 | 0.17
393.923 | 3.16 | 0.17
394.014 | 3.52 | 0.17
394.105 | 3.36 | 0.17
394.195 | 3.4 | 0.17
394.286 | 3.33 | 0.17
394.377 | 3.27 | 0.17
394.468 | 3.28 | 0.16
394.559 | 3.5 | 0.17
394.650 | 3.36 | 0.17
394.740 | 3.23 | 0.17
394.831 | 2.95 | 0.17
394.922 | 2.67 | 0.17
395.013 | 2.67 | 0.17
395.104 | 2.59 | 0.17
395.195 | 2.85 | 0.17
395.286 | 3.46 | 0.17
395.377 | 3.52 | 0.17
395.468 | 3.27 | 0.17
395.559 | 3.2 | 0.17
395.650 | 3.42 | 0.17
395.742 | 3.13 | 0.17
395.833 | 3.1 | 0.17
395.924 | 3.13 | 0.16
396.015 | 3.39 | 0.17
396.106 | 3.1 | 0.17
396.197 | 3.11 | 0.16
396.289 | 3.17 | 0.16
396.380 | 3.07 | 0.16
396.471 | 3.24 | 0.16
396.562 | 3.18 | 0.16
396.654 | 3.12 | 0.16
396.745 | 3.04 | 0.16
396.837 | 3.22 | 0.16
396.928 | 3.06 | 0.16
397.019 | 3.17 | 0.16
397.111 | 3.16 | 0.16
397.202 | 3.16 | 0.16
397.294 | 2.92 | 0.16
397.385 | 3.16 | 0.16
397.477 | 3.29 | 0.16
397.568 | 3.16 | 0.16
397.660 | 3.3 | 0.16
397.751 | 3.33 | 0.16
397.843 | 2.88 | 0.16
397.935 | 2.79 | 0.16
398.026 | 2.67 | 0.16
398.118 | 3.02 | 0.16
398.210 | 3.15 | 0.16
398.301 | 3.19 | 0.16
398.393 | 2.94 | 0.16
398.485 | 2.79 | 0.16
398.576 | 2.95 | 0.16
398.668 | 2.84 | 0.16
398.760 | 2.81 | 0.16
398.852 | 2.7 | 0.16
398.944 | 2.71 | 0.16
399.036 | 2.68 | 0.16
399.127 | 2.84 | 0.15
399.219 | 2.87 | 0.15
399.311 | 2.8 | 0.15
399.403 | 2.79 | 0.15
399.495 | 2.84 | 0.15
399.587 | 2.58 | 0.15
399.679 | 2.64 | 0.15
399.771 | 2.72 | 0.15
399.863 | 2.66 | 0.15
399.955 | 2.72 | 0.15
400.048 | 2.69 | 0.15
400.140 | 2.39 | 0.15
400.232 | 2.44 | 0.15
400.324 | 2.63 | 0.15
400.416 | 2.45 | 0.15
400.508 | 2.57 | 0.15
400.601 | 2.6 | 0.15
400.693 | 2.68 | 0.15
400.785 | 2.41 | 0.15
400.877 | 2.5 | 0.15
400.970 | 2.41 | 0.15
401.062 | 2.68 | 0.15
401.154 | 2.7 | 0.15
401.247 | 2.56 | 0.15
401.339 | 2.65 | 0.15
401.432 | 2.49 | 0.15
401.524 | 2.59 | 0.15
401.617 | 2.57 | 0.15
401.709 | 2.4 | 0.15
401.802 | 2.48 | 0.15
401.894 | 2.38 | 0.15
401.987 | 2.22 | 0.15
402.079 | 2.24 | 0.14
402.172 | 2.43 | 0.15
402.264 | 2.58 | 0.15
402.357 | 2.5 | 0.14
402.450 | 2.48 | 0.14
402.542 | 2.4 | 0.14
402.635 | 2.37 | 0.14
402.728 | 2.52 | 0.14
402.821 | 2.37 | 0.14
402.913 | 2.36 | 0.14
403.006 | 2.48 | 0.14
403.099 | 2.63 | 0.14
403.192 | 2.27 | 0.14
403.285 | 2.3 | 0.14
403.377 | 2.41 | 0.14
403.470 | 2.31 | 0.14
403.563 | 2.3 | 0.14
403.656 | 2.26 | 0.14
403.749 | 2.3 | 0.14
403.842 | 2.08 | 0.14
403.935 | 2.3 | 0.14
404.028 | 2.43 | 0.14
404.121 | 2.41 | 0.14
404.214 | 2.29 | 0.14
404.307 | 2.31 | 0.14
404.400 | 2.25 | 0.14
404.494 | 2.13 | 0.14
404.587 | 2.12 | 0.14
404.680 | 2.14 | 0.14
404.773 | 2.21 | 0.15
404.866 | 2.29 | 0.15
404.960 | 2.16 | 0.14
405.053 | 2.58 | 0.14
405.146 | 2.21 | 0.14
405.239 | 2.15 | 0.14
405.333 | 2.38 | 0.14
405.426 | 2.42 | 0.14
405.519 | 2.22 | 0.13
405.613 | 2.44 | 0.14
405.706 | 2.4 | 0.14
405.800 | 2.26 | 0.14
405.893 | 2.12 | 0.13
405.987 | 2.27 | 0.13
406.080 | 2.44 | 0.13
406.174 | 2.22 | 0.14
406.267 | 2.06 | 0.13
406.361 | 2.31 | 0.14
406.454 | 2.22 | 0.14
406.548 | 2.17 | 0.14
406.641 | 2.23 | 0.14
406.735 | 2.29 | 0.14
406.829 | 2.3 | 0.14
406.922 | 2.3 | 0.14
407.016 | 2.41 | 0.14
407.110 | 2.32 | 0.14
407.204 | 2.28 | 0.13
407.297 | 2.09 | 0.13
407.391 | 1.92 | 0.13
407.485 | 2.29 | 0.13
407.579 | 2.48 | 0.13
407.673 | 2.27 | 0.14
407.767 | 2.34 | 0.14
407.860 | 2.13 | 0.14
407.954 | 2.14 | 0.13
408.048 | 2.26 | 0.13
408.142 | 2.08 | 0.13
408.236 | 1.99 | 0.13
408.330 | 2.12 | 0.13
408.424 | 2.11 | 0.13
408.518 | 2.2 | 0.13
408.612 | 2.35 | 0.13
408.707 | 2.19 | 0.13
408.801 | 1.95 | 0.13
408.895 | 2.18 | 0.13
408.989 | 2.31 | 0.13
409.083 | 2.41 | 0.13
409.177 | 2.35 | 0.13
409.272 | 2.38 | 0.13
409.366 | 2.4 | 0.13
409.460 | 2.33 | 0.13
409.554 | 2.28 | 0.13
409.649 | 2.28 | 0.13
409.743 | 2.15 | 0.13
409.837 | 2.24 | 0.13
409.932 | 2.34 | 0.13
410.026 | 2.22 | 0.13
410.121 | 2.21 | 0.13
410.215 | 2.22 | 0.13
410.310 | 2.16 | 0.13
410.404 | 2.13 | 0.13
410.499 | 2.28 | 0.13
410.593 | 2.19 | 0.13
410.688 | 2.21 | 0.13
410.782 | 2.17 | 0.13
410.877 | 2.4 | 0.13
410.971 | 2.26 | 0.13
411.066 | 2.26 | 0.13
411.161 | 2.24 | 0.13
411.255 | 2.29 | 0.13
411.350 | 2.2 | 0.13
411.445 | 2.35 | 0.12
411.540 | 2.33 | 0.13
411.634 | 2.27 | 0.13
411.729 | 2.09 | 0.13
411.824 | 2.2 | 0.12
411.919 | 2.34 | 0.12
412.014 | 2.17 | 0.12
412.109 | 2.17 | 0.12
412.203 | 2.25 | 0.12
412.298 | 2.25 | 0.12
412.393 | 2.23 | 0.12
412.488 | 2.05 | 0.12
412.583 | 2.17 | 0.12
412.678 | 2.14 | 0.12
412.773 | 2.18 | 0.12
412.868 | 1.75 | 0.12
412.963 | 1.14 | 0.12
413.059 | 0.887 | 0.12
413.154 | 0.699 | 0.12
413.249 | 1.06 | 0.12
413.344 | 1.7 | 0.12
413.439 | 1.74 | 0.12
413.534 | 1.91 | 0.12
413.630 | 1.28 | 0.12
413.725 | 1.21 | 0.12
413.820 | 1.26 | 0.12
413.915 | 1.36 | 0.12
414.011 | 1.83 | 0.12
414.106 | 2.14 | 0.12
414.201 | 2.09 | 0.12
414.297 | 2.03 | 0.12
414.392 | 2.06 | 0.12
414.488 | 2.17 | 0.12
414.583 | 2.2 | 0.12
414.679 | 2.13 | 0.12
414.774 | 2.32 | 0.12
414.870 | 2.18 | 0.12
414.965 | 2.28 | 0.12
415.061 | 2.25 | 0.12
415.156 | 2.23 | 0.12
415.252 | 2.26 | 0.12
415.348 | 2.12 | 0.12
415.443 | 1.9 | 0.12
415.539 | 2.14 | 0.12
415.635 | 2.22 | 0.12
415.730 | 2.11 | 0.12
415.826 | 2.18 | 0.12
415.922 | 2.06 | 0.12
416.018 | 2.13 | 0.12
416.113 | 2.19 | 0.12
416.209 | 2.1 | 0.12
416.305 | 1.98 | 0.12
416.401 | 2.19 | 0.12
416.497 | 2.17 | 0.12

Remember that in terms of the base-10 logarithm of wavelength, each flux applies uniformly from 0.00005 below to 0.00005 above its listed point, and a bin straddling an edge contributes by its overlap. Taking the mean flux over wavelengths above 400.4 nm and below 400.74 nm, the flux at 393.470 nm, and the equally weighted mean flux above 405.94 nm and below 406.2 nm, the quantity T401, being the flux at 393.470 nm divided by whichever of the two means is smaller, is 1.2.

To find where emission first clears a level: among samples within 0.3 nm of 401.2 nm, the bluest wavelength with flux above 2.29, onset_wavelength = 400.970 nm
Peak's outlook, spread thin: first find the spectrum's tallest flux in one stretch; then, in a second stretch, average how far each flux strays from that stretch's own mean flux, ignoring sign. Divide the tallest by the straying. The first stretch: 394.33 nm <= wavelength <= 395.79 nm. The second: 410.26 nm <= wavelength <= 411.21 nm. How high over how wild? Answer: 61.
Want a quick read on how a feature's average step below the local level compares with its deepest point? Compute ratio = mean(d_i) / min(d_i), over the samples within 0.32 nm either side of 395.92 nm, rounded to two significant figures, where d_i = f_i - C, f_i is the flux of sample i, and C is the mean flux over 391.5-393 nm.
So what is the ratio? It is 1.4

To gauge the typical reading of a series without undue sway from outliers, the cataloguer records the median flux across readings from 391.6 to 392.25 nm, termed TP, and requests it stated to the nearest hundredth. 2.90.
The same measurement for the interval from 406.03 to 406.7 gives 2.22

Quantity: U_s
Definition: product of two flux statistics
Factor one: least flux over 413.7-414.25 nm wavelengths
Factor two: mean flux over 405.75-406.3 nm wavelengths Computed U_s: 2.7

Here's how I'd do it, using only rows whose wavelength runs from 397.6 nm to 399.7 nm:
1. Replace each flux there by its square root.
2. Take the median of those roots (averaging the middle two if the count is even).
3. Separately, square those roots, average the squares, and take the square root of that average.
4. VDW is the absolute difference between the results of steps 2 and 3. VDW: 0.010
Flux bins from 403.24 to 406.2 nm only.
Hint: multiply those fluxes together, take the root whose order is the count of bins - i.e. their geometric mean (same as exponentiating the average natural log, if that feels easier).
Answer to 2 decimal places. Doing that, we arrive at 2.28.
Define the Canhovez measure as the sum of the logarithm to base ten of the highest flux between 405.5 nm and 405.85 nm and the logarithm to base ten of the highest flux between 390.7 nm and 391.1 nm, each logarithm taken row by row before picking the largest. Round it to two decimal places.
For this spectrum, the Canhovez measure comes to 0.88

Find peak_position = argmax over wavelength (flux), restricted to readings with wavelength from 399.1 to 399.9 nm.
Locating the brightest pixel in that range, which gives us 399.219 nm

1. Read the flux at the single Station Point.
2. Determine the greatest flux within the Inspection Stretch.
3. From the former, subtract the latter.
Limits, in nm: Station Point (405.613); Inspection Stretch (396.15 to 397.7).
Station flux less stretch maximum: -0.9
